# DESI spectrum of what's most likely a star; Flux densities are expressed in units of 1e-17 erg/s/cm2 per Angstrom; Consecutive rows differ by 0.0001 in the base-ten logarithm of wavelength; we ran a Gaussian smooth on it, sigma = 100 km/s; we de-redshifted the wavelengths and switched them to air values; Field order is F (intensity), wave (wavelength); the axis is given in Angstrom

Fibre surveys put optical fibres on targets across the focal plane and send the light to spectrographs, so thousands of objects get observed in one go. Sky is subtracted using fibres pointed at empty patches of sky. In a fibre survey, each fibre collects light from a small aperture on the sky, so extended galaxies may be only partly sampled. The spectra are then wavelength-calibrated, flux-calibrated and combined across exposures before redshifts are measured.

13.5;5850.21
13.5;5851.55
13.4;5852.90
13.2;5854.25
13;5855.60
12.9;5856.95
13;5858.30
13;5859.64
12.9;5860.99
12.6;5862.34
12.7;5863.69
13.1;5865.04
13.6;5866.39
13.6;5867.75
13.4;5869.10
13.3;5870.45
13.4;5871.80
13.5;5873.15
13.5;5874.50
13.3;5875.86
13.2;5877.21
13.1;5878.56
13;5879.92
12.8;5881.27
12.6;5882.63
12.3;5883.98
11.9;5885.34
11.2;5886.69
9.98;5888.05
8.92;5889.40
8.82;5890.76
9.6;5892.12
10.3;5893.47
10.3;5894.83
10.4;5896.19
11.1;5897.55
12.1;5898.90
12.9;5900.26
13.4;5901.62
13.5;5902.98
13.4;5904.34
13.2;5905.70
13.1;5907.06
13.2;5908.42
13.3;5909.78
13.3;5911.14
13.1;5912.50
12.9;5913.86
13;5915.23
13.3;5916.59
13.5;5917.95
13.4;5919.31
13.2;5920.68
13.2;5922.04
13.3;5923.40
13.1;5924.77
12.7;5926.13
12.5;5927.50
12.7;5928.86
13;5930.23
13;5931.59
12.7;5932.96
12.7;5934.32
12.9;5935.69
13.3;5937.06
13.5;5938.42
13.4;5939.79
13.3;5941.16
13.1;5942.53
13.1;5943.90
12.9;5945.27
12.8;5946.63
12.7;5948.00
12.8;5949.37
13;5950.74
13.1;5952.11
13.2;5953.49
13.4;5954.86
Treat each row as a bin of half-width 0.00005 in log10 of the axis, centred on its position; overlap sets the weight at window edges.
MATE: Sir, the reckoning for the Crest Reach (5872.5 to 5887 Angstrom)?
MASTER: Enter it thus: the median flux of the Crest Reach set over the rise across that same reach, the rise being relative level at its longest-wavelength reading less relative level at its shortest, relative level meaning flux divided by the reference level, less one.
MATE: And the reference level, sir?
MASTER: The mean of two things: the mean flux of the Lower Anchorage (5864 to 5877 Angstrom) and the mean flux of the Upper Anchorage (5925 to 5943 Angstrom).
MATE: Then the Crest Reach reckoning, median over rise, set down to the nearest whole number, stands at -75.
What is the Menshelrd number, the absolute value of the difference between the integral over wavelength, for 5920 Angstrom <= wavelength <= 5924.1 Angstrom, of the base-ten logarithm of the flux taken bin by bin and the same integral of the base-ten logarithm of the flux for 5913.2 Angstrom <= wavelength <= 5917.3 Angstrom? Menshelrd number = 0.03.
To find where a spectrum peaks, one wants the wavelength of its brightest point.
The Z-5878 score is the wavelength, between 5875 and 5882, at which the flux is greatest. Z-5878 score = 5875.86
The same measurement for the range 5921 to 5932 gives 5923.40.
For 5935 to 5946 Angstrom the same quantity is 5938.42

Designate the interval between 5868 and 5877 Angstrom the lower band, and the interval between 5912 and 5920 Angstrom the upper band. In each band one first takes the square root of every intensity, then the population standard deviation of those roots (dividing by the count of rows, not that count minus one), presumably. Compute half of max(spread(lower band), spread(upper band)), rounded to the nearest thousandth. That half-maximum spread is 0.015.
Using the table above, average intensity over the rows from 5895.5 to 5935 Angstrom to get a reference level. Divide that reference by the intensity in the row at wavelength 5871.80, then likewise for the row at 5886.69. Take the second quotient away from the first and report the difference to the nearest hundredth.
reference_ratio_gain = -0.19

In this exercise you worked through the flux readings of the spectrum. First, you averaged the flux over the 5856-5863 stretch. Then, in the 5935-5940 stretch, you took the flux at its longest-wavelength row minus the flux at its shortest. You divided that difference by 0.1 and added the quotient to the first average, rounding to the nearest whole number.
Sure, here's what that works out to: 18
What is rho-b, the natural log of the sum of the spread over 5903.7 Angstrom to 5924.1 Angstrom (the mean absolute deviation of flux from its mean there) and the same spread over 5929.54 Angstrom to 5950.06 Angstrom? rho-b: -1.1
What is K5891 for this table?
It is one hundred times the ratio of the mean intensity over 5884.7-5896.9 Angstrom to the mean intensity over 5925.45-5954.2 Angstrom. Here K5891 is 78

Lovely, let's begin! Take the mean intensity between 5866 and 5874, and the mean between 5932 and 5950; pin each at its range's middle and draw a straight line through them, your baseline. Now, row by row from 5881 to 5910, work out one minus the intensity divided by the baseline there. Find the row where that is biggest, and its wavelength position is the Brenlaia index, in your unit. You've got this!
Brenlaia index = 5890.76 Angstrom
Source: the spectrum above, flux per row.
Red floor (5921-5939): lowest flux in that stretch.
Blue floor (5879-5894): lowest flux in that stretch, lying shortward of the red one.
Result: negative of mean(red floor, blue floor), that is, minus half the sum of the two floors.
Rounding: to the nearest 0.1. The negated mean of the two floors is -10.7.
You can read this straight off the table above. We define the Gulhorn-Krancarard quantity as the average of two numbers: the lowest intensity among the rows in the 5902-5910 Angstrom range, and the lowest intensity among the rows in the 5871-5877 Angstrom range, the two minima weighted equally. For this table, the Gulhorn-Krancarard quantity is 13.2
